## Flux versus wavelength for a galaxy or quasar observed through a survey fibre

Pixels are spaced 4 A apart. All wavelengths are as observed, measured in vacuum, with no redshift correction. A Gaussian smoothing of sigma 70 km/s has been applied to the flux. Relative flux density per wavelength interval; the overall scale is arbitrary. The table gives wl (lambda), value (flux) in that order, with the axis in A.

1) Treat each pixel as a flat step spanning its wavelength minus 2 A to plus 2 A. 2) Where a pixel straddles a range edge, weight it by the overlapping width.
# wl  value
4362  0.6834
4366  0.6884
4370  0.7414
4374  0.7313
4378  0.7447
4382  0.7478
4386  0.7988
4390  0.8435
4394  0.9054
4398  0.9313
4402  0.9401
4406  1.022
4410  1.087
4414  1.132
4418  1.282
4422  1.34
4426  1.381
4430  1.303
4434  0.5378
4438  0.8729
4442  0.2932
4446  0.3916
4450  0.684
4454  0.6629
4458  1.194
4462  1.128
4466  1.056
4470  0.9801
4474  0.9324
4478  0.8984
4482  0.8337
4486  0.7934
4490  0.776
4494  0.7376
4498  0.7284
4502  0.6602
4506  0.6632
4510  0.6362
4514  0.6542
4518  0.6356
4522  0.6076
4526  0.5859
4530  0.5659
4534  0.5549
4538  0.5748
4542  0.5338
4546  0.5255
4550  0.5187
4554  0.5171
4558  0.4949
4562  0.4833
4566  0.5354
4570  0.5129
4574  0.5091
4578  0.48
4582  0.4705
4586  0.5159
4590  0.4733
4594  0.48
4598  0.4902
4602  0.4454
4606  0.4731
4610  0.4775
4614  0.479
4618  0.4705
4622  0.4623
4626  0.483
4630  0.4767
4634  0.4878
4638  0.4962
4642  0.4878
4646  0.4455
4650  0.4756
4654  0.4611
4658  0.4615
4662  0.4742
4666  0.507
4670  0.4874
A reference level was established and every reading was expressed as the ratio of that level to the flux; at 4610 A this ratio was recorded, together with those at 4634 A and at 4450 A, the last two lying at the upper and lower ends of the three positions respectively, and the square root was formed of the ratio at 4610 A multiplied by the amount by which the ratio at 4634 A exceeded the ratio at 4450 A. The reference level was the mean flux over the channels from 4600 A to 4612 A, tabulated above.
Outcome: 0.52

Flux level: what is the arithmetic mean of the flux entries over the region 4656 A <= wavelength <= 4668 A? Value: 0.48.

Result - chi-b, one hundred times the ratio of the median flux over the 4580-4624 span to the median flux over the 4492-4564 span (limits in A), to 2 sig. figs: 82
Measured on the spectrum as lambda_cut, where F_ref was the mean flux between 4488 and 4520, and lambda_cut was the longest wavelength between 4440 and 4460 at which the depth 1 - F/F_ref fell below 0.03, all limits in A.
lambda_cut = 4458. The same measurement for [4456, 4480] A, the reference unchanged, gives 4478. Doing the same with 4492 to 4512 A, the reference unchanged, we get 4498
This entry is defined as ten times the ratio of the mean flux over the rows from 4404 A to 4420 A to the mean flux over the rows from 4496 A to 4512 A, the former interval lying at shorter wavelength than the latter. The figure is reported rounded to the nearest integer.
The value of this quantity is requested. 17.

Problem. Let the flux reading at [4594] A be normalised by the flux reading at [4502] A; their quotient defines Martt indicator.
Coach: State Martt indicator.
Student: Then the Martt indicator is 0.73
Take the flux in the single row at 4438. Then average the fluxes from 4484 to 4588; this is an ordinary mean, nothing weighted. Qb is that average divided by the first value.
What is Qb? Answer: 0.67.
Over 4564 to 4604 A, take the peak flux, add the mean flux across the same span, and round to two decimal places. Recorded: 1.03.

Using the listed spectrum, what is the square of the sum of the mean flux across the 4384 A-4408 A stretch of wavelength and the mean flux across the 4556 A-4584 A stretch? 1.97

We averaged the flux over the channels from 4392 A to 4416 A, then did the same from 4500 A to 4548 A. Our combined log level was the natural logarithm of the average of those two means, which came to -0.2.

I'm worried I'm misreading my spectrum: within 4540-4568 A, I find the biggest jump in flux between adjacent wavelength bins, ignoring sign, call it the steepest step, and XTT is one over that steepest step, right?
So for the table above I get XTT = 19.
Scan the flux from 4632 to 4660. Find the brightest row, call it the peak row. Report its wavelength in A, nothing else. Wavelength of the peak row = 4638 A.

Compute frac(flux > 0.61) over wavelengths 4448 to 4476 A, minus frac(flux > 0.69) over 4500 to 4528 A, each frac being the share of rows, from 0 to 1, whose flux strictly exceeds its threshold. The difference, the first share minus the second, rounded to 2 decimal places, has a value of 1.00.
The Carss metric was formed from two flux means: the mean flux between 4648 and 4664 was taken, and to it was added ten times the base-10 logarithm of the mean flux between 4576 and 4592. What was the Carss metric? -2.7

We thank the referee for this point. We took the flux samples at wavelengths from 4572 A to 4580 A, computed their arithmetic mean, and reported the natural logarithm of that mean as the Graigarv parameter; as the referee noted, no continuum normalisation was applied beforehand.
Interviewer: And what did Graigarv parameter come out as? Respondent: -0.70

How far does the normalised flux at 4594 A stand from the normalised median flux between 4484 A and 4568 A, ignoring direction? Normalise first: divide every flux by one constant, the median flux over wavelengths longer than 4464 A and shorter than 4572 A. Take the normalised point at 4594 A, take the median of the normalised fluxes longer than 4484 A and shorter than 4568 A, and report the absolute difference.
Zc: 0.17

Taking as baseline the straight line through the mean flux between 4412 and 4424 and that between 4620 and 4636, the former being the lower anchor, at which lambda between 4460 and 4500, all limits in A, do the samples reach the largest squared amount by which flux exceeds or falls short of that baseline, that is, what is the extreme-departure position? 4494 A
